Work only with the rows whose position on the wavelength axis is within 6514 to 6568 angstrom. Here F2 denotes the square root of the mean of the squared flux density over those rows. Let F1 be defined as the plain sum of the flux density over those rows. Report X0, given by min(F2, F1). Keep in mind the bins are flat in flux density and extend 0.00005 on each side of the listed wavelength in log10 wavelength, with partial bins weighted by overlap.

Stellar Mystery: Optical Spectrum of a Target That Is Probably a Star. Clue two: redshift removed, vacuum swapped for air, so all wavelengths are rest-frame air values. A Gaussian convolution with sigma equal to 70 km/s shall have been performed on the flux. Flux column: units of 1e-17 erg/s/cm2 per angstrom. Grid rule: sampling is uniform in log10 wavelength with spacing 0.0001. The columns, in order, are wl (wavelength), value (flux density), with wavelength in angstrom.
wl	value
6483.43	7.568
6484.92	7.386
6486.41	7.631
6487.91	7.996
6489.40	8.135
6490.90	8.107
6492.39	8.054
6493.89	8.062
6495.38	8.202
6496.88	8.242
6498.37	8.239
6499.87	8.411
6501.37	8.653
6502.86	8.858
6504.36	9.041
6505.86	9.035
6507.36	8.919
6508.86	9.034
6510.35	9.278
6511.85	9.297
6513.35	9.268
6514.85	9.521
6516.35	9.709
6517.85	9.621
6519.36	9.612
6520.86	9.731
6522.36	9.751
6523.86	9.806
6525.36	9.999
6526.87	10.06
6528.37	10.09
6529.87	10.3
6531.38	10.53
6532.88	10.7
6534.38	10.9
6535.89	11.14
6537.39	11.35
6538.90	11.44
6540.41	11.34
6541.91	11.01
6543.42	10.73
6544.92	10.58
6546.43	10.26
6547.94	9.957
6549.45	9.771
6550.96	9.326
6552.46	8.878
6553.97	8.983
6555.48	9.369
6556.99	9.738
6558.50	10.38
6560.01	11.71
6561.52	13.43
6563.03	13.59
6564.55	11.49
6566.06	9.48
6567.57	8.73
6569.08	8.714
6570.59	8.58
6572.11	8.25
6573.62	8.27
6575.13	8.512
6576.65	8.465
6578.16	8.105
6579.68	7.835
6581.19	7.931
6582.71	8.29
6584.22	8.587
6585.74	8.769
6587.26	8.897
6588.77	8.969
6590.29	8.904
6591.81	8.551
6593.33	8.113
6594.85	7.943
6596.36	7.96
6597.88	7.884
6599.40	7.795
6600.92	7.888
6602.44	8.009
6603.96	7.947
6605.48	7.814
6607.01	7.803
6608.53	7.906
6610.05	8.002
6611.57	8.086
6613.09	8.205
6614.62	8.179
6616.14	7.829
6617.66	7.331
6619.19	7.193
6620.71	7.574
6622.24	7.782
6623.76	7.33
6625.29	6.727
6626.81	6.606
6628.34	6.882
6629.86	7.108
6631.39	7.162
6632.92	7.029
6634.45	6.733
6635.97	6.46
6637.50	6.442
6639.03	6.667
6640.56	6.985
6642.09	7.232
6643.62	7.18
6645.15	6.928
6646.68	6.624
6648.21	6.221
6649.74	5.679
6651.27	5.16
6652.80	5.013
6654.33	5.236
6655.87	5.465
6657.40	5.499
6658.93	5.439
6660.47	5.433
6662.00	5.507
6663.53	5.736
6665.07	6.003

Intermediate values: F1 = 373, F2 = 10.4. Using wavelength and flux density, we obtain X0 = 10.4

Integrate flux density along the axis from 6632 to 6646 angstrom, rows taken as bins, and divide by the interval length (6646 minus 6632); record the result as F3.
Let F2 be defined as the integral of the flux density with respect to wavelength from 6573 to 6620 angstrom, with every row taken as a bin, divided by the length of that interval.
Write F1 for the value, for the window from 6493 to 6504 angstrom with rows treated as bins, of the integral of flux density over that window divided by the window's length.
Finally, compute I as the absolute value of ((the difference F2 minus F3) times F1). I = 11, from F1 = 8.4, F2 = 8.1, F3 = 6.9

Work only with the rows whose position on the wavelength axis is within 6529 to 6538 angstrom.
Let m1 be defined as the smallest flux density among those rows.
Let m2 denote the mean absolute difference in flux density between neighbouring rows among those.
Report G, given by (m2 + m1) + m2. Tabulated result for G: 10.7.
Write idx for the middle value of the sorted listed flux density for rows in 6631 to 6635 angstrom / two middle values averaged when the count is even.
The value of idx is 7.0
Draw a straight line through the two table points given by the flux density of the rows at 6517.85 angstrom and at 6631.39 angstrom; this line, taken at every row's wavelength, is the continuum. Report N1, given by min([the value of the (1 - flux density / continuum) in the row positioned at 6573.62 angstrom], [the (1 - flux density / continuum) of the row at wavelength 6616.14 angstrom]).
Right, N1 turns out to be -0.04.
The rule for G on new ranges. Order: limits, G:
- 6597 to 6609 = 8.0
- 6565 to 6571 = 9.2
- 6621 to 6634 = 7.1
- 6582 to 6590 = 8.6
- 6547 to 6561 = 9.9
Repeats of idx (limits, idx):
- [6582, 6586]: 8.6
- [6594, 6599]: 7.9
